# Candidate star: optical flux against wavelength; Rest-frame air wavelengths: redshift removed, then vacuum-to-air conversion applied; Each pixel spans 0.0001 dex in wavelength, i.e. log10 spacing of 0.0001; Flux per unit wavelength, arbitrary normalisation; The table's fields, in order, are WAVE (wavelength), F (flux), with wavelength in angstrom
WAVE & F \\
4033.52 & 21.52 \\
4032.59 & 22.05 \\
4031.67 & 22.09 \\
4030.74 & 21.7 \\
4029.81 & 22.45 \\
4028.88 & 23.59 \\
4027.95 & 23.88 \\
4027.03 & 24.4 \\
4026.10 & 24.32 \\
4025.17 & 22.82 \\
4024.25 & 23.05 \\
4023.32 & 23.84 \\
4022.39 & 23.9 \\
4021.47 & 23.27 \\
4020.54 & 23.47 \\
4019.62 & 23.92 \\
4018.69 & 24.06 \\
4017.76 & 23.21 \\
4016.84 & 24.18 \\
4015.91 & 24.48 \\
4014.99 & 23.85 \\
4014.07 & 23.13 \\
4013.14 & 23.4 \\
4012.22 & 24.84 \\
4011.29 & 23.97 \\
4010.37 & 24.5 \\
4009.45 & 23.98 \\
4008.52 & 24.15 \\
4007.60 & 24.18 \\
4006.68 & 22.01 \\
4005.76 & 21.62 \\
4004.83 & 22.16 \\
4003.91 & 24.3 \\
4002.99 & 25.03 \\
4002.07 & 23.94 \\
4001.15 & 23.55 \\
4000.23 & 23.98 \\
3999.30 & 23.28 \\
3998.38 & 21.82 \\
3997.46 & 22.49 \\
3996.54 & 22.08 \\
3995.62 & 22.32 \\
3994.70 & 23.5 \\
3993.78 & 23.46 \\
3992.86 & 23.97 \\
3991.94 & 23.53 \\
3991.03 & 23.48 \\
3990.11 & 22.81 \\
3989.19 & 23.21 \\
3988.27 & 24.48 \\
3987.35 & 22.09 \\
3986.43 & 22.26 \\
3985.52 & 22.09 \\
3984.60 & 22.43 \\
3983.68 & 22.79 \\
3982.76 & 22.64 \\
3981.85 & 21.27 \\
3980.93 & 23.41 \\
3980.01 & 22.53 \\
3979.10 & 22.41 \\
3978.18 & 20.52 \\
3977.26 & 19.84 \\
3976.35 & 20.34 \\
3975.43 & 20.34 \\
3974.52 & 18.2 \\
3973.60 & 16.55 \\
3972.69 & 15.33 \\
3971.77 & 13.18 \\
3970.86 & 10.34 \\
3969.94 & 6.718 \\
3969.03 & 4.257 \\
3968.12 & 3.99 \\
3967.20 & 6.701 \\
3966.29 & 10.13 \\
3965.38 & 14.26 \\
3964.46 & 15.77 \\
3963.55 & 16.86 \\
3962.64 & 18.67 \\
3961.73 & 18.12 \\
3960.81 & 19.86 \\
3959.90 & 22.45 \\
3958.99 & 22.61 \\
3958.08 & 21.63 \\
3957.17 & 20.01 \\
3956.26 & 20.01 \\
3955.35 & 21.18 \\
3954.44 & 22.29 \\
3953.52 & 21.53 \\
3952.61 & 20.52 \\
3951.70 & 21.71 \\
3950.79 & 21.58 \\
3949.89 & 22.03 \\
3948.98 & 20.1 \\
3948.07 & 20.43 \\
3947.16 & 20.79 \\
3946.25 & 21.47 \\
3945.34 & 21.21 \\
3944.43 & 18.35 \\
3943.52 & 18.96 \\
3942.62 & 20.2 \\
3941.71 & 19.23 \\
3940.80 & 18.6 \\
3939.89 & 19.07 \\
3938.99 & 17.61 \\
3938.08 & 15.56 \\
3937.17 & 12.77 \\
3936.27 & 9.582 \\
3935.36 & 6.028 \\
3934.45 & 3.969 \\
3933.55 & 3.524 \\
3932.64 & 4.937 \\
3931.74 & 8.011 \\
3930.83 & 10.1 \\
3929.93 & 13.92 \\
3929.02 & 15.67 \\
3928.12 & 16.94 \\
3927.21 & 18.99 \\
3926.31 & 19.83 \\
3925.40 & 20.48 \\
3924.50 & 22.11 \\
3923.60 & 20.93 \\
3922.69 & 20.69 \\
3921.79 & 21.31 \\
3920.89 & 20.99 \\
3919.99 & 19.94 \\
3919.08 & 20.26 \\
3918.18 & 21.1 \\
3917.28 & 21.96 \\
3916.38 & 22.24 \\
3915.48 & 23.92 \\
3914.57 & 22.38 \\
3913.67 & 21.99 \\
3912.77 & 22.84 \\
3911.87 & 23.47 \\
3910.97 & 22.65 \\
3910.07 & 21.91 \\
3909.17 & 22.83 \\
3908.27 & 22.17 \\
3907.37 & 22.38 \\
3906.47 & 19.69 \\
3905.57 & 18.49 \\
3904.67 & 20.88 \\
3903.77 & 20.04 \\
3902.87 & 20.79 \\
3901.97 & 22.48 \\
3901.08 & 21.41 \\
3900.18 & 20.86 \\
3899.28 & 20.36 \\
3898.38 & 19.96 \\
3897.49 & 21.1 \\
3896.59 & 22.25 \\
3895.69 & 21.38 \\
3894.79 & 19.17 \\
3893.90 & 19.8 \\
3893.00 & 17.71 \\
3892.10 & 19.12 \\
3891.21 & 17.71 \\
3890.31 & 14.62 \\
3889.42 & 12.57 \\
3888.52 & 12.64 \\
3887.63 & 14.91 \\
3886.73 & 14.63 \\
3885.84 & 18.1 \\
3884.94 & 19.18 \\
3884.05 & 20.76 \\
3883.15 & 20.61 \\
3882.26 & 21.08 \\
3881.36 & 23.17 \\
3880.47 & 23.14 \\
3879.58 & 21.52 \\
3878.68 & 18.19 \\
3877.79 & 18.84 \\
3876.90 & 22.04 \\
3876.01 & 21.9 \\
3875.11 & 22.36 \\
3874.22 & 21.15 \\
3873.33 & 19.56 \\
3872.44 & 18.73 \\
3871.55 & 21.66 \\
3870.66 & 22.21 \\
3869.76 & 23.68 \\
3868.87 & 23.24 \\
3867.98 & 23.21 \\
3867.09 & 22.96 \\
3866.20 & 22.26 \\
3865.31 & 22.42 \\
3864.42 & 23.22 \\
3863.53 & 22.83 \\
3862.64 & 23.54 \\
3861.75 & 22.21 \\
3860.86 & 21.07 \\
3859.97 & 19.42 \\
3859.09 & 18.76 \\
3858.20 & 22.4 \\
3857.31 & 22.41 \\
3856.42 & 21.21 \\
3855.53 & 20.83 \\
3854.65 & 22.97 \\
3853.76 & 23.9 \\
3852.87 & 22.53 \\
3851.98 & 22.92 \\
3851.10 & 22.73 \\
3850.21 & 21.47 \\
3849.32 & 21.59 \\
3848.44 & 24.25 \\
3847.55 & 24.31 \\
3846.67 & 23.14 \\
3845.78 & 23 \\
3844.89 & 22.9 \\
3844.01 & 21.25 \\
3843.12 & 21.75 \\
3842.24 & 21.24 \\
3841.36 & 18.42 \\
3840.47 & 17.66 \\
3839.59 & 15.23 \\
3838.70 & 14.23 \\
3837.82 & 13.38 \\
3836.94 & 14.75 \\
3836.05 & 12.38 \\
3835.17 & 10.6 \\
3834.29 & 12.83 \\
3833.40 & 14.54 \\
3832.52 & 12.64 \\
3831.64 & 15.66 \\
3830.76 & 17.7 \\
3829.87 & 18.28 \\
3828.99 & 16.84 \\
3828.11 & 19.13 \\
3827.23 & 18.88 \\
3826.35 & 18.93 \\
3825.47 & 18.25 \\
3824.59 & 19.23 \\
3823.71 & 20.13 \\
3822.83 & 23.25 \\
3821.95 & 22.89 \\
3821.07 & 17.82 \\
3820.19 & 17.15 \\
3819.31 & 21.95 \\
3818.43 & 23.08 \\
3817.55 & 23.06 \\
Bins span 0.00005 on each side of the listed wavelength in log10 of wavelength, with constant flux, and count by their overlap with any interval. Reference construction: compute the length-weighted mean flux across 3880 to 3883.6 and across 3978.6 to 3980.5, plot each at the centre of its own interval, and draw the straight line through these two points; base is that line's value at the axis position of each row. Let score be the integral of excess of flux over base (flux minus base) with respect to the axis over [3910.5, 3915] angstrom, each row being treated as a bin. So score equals 2.3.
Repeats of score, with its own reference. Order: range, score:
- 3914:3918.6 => 0.7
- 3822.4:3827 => -8.6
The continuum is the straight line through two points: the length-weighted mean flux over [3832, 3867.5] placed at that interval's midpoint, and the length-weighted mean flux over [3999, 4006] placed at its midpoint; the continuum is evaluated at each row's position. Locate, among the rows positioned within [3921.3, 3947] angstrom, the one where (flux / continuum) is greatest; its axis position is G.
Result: 3924.50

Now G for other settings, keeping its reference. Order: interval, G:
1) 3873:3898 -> 3881.36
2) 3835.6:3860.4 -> 3847.55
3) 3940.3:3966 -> 3958.99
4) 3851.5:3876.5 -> 3853.76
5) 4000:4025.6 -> 4002.99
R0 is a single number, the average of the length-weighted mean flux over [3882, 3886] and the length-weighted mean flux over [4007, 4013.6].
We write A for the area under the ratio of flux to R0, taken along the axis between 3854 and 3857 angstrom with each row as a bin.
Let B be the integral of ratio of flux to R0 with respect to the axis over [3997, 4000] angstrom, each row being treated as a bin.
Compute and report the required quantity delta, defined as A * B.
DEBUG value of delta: 9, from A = 3.0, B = 3.1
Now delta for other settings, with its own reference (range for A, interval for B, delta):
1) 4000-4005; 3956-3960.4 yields 23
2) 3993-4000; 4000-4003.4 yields 27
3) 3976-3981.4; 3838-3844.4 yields 28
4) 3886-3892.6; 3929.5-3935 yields 8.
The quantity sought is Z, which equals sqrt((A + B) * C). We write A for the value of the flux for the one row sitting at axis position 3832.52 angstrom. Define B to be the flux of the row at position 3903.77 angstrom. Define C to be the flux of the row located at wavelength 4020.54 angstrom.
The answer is 27.7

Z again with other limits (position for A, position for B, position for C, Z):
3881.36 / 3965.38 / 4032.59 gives 28.7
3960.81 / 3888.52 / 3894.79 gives 25.0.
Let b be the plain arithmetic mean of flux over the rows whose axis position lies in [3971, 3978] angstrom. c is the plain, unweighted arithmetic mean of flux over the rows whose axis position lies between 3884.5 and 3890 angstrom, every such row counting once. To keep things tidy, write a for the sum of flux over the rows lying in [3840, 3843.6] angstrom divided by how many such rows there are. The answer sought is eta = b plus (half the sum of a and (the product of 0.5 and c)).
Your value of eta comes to 31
